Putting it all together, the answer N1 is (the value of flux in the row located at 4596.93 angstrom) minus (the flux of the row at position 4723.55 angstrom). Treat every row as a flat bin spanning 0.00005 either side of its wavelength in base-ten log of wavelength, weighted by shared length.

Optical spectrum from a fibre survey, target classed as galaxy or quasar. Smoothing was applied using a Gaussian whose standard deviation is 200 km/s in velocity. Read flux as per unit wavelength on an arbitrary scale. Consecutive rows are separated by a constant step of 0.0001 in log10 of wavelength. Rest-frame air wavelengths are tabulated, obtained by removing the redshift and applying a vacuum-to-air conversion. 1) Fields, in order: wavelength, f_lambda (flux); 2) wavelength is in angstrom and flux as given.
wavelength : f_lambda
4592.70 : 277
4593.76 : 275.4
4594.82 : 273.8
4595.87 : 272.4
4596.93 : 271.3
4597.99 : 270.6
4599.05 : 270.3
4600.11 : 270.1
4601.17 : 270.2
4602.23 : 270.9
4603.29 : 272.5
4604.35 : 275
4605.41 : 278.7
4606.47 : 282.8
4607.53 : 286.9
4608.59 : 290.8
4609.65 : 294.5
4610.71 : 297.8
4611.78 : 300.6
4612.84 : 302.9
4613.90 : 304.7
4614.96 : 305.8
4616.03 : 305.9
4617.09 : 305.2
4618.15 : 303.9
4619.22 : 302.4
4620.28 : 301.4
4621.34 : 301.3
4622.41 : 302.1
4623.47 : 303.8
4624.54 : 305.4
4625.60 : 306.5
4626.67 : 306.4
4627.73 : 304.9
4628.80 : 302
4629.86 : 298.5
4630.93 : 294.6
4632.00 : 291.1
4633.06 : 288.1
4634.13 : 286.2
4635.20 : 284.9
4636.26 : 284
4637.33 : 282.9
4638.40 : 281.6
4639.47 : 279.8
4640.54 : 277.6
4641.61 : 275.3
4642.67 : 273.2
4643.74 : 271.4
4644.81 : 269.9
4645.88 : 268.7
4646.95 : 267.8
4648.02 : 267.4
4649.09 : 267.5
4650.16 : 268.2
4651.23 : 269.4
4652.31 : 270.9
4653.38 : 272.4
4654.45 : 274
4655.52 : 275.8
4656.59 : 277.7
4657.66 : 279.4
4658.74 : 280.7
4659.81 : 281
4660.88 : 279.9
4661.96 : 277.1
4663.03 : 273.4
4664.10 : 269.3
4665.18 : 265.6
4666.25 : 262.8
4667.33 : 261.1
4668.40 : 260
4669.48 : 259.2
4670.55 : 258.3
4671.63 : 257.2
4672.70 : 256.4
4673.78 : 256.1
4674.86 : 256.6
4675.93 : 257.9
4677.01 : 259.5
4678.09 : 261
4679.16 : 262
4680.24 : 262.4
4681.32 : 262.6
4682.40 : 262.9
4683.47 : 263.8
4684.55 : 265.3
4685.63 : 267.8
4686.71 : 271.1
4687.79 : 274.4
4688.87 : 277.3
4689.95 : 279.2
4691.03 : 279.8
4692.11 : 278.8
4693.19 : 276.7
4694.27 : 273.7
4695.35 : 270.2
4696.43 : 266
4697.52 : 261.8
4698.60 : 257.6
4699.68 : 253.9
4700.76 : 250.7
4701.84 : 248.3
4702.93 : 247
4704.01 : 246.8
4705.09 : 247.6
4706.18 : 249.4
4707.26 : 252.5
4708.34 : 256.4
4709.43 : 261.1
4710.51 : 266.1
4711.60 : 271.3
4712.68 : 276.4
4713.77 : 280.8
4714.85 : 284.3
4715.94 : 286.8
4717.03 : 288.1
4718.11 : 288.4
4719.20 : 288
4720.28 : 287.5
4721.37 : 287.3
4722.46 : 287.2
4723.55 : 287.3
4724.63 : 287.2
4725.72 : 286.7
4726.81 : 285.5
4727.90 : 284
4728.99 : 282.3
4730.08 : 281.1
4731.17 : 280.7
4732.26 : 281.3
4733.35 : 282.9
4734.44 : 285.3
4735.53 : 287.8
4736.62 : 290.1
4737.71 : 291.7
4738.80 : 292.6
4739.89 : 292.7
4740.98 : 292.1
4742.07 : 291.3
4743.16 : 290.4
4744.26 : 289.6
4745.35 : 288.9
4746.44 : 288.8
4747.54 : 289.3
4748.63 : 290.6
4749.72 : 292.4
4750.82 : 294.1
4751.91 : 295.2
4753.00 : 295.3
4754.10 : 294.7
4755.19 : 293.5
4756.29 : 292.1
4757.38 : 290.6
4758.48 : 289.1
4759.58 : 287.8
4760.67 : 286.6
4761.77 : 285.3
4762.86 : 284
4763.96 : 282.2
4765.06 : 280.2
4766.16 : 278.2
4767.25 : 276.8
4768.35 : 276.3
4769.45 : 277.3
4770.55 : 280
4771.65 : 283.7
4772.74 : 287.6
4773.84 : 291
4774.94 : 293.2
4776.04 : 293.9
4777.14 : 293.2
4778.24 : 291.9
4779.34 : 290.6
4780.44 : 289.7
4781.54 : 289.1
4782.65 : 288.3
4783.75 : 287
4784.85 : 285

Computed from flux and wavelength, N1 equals -16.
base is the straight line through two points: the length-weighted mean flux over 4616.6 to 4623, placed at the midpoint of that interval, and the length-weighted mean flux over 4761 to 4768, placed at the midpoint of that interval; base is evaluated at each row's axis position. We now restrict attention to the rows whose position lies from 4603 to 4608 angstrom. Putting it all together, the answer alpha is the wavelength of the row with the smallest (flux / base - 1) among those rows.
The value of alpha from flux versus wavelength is 4603.29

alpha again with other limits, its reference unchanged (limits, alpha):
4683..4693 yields 4683.47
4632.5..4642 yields 4641.61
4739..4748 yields 4745.35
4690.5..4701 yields 4700.76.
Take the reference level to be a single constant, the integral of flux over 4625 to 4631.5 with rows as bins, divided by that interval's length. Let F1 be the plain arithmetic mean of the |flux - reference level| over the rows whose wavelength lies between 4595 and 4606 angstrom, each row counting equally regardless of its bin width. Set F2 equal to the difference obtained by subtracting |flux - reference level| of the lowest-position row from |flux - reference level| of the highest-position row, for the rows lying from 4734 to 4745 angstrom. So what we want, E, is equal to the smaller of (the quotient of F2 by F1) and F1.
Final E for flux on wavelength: -0.1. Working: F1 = 30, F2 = -4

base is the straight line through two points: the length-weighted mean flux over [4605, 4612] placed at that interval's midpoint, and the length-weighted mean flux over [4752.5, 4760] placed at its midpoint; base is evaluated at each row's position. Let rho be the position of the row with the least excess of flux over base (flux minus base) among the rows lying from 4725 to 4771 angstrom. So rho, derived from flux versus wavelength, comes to 4768.35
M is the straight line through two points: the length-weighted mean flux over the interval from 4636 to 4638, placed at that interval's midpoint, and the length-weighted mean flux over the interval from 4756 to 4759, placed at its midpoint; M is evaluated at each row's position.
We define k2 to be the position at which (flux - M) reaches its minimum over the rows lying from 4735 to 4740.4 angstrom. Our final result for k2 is 4735.53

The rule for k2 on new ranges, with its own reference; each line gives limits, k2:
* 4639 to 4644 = 4643.74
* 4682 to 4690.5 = 4682.40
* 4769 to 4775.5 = 4769.45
